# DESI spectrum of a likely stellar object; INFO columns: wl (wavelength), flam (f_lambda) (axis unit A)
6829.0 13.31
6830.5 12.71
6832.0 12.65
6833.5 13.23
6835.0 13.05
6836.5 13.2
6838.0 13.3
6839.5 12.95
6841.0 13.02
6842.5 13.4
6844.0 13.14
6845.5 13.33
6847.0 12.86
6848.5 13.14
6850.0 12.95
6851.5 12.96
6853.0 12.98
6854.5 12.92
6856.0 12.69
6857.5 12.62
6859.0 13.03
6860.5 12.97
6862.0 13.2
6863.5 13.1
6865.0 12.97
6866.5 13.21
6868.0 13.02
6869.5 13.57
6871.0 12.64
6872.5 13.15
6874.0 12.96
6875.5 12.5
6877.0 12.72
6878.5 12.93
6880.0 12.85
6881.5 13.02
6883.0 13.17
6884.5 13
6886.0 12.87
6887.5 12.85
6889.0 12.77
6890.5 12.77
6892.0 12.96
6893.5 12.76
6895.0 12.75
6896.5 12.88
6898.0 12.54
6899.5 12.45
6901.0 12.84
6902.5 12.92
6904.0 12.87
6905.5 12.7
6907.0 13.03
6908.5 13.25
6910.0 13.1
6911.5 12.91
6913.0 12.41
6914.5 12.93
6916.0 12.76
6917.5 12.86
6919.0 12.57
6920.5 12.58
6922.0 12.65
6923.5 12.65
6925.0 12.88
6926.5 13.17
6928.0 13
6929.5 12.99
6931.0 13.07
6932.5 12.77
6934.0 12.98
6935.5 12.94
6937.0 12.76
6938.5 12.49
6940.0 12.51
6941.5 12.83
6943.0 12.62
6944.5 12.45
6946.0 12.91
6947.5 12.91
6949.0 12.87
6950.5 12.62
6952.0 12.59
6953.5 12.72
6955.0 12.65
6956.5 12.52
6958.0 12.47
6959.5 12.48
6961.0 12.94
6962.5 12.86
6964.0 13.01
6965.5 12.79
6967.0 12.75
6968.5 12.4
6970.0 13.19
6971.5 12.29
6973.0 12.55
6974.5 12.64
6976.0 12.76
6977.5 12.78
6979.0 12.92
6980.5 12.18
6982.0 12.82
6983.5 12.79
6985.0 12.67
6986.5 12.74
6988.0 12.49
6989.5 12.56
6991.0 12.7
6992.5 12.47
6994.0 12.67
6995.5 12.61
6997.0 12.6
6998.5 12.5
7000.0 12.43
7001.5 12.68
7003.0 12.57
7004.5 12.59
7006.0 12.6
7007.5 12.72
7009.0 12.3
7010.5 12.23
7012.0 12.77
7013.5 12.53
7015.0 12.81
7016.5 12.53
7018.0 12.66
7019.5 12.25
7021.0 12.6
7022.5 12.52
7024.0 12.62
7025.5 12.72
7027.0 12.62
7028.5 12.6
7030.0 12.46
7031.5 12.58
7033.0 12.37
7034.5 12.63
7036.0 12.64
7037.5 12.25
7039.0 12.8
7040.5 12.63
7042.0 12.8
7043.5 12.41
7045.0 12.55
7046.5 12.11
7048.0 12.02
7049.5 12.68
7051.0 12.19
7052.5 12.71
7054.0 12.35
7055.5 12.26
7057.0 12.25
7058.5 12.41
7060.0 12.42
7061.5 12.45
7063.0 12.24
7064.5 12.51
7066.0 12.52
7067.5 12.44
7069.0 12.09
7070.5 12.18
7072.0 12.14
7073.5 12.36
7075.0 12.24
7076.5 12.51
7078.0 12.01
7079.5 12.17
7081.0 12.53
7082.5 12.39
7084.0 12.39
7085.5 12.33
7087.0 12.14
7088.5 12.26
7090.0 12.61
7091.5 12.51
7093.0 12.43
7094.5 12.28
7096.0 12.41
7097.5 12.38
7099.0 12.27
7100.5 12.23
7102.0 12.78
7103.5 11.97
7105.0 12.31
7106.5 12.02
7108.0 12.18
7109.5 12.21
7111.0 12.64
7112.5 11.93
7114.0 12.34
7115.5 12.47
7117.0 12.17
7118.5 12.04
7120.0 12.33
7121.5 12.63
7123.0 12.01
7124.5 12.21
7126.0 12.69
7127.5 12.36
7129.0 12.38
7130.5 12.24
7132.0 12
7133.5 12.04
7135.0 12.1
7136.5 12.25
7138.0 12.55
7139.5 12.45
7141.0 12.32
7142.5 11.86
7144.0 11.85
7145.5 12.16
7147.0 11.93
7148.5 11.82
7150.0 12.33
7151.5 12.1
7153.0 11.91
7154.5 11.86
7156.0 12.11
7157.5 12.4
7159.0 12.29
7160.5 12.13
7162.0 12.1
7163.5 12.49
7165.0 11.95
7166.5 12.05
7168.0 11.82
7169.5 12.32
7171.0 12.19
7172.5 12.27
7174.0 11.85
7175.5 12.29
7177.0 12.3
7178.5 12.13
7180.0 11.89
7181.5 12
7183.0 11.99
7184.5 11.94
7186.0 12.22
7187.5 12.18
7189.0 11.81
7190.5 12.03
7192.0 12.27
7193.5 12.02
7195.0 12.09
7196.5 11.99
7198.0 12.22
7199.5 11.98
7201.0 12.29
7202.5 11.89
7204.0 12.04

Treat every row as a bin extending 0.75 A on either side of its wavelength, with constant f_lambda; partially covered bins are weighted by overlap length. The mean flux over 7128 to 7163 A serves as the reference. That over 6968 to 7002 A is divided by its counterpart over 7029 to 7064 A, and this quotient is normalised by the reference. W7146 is 0.0836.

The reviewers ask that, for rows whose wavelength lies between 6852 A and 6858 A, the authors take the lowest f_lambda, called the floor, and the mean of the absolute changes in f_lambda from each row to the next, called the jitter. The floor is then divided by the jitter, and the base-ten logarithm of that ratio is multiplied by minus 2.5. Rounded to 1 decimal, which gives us -5.1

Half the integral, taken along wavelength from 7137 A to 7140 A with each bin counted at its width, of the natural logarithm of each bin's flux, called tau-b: 3.79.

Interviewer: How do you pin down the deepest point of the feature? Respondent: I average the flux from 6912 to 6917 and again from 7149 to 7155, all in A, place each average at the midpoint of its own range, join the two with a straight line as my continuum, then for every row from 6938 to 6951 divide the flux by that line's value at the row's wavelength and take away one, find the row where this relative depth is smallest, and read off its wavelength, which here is 6944.5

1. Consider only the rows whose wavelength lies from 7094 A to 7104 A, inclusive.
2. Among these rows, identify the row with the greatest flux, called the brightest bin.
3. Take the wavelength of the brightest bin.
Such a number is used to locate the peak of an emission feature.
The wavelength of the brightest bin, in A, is 7102.0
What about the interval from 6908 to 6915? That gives 6908.5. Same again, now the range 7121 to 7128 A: 7126.0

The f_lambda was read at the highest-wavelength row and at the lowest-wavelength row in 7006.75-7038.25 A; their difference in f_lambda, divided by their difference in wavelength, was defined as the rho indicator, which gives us -0.016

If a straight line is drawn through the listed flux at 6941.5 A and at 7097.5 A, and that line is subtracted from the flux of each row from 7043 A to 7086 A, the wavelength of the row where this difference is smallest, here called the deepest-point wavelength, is 7048.0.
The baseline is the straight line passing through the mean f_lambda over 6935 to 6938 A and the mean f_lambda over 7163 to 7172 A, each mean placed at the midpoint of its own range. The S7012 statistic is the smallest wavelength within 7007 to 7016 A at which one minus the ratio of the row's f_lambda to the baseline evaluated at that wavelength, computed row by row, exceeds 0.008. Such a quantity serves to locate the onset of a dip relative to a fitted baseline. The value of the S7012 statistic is 7009.0 A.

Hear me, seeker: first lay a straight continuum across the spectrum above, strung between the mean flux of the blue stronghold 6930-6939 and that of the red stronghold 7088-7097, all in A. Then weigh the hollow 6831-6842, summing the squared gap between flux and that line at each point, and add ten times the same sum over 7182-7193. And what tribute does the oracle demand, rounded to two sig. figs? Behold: 2.7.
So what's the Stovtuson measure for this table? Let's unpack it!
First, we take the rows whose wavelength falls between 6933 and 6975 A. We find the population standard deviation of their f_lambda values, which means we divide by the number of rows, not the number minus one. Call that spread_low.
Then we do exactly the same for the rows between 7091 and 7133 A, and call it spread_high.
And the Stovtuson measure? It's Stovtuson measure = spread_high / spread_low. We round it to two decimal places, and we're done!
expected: 1.02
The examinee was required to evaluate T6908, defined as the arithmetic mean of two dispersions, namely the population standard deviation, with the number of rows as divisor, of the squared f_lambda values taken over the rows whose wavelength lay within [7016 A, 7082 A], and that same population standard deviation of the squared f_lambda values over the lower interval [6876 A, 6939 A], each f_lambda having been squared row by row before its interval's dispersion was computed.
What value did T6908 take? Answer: 5.08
